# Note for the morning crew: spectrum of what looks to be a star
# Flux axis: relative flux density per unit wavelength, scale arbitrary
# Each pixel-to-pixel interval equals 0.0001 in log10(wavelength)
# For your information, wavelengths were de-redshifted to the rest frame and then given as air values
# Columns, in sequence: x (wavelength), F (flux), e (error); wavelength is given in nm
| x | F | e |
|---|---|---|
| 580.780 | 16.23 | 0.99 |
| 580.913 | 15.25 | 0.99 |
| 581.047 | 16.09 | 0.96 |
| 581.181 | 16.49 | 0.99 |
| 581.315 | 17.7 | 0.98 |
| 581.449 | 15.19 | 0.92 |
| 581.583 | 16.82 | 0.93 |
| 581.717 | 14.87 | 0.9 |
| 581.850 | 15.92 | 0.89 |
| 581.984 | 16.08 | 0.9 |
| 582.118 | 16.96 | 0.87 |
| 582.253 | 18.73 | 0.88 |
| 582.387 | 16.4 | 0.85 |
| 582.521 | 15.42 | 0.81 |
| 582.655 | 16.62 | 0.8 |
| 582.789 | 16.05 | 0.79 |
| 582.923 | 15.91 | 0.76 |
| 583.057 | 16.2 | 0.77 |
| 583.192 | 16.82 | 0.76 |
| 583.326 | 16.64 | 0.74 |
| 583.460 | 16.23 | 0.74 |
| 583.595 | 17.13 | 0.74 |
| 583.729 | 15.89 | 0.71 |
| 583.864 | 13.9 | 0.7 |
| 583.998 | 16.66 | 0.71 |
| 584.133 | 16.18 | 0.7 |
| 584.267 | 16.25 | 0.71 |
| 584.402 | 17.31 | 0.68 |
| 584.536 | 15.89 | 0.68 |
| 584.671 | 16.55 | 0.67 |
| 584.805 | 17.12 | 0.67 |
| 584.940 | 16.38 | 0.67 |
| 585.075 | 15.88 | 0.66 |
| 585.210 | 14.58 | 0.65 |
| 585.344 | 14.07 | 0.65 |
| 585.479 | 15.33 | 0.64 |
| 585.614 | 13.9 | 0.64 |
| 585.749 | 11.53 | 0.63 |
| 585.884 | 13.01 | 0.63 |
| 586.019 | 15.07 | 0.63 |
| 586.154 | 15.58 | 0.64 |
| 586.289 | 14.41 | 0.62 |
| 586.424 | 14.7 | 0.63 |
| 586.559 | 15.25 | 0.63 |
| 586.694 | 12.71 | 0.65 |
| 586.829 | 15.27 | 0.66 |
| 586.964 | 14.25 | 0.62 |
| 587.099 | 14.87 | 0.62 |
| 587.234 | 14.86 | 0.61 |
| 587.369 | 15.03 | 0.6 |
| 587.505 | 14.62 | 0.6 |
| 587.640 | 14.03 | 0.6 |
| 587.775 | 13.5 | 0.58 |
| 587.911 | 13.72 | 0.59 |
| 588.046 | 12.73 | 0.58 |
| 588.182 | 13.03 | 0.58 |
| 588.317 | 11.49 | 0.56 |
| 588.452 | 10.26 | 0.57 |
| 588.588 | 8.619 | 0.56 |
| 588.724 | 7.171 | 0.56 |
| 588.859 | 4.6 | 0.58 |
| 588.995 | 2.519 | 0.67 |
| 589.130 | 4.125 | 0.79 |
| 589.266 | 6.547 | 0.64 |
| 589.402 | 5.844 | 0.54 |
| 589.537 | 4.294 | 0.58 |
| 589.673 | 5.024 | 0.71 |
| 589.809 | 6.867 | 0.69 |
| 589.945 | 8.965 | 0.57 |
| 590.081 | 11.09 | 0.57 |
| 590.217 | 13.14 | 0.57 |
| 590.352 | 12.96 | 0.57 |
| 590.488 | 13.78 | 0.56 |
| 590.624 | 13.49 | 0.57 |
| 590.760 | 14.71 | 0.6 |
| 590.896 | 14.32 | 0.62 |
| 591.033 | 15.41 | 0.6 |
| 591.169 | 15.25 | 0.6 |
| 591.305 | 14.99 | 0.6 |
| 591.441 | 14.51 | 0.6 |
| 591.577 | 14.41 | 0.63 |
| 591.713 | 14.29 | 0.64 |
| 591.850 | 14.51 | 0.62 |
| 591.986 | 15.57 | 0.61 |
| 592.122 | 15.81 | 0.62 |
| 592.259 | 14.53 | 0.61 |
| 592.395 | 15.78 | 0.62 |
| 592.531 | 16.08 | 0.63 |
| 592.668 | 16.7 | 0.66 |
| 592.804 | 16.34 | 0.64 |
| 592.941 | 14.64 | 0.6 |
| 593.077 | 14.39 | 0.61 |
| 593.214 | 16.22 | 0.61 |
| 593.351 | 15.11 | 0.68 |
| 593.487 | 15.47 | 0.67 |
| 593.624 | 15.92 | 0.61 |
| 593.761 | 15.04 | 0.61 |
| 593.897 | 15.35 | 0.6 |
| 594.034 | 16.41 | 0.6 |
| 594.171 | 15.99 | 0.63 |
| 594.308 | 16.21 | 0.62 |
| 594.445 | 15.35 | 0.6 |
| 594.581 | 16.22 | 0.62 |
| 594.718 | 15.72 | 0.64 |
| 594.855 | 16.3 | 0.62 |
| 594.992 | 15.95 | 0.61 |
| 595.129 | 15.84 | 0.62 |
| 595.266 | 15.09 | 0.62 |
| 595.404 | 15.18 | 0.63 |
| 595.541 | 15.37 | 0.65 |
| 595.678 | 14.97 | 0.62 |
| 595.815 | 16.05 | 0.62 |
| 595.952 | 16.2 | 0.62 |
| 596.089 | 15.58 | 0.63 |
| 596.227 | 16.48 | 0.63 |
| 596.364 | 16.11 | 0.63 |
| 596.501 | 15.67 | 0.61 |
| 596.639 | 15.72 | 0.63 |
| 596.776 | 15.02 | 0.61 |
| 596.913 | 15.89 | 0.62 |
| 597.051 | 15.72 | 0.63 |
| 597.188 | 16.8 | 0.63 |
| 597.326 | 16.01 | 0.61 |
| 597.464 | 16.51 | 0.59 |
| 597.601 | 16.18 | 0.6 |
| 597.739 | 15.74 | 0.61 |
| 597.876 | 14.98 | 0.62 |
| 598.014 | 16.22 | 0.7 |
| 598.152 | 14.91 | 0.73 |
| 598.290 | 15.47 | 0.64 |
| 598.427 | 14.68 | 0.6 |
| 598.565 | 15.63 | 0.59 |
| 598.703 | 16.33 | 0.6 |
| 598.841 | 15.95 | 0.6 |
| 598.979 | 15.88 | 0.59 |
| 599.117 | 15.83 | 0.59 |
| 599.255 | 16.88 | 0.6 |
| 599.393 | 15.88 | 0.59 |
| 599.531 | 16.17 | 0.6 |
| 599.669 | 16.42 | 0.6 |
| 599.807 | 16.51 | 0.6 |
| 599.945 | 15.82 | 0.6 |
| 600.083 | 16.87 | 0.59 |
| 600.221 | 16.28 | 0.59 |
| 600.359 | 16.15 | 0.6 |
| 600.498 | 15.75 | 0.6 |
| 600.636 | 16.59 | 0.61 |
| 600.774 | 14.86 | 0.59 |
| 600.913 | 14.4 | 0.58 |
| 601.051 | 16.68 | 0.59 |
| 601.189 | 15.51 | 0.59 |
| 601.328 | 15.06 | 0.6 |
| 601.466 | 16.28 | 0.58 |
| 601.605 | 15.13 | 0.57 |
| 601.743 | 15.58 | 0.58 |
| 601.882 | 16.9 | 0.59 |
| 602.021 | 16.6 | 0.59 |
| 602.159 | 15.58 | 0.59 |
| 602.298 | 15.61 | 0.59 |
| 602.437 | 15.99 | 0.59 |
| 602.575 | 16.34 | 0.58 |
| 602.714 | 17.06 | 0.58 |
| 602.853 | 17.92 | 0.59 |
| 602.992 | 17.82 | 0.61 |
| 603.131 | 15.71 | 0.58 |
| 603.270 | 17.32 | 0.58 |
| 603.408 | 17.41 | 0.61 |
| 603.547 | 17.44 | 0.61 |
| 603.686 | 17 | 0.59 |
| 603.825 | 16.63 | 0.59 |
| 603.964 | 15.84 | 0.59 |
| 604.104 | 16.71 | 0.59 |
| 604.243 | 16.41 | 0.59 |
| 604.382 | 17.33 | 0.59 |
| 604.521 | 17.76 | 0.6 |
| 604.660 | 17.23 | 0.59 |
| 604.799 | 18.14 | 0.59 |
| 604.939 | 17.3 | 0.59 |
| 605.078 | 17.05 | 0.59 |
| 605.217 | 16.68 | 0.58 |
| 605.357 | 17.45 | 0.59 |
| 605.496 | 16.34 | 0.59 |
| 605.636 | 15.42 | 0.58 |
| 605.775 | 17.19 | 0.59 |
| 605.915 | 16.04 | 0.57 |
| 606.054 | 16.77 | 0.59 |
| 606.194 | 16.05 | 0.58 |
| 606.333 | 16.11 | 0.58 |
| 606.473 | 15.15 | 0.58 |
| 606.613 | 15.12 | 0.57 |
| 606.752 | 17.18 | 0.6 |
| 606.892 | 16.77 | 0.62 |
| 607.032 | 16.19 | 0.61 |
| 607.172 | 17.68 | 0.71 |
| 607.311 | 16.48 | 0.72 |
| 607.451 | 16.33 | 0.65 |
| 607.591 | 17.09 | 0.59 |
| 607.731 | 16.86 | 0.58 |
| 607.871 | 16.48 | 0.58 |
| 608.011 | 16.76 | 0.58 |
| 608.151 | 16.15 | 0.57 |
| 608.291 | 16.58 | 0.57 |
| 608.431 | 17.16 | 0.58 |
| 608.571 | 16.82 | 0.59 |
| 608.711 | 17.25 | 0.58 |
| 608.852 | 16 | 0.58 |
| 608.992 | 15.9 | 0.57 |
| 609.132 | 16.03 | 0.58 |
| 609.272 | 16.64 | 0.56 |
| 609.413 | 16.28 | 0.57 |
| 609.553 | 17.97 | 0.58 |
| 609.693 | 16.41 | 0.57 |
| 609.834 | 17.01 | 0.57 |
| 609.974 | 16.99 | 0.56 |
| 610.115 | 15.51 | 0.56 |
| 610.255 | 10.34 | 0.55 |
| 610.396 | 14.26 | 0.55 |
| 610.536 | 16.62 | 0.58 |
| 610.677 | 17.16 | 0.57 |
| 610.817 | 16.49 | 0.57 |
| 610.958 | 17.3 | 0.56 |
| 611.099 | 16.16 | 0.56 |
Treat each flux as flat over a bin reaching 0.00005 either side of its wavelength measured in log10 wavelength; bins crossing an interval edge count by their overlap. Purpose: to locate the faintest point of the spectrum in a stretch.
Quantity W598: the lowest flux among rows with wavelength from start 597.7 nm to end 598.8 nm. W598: 14.68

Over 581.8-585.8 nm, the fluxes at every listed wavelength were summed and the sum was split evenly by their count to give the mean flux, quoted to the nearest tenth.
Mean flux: 16.0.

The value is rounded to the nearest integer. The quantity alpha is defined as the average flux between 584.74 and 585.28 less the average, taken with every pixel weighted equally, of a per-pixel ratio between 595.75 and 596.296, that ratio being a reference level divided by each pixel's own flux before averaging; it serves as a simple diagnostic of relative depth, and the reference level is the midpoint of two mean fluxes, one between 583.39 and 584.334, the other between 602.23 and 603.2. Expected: 15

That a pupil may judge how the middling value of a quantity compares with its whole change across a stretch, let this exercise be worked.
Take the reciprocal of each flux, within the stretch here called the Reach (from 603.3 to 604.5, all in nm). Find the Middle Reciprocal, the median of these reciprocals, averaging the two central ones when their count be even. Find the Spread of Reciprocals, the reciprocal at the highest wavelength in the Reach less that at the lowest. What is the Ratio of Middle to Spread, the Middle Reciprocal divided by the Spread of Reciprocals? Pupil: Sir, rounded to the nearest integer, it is 224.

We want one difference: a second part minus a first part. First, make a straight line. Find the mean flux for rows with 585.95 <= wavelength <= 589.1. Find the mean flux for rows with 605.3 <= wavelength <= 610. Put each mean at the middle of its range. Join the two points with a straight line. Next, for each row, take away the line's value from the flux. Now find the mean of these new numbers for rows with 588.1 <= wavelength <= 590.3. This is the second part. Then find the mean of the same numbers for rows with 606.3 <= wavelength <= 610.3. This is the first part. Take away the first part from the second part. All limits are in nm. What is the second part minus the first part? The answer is -5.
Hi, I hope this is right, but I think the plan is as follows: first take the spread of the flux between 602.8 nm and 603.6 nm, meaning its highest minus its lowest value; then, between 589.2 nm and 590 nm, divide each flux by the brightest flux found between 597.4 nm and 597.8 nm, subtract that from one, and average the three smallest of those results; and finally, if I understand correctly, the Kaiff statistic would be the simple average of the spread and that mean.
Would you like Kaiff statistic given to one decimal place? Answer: 1.4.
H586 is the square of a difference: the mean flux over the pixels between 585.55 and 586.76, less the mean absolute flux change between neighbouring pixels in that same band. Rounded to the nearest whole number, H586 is 160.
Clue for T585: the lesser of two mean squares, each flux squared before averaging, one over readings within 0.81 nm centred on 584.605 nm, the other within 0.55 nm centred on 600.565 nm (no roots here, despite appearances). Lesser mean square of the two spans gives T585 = 251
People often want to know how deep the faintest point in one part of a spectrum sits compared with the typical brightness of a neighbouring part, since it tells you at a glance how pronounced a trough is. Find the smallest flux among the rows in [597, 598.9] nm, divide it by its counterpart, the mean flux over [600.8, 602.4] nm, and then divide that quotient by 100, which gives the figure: 0.0093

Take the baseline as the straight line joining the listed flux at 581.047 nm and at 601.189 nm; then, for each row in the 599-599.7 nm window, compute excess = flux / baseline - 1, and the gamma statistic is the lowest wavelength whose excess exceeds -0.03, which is 599.117 nm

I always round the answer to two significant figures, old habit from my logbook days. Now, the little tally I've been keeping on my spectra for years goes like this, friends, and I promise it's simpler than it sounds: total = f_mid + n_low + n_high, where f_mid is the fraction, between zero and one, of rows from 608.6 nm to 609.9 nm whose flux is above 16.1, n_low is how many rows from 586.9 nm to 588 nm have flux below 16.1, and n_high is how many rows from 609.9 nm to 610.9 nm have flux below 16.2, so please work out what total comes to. 12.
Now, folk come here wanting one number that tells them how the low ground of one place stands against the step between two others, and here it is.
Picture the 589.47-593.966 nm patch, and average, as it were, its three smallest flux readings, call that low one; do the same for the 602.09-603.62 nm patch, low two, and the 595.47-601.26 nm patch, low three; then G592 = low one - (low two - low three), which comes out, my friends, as 4.4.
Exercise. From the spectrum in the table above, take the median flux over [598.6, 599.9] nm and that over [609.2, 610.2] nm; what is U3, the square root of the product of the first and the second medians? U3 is 16.4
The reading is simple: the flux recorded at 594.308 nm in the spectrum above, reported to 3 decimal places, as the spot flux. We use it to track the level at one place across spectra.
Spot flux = 16.210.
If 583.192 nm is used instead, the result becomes 16.820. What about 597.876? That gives 14.980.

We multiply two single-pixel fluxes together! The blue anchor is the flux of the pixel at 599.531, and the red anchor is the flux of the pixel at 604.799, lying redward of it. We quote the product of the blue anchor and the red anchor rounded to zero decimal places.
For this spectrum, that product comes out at 293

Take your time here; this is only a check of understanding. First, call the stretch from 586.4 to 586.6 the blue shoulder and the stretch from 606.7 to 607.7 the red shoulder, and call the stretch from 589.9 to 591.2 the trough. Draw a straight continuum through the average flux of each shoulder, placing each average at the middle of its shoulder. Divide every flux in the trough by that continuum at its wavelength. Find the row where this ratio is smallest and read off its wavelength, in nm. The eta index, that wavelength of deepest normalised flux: 589.945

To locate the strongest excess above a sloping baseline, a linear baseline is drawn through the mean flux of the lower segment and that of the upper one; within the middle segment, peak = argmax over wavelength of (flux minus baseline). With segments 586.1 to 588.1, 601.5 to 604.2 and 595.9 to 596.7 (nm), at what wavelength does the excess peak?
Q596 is 596.227 nm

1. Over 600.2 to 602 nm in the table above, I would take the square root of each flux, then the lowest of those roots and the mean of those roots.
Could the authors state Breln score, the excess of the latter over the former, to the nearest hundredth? 0.18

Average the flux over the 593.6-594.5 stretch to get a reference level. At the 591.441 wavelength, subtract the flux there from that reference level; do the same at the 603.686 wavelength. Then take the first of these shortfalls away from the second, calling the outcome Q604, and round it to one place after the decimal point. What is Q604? -2.5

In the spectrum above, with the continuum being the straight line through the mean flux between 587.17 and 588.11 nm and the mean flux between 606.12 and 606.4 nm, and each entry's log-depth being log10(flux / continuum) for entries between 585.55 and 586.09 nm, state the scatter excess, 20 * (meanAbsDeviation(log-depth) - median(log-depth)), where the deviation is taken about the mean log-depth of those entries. 0.99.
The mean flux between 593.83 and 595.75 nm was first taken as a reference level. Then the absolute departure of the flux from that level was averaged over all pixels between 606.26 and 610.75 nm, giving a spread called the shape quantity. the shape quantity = 1.09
